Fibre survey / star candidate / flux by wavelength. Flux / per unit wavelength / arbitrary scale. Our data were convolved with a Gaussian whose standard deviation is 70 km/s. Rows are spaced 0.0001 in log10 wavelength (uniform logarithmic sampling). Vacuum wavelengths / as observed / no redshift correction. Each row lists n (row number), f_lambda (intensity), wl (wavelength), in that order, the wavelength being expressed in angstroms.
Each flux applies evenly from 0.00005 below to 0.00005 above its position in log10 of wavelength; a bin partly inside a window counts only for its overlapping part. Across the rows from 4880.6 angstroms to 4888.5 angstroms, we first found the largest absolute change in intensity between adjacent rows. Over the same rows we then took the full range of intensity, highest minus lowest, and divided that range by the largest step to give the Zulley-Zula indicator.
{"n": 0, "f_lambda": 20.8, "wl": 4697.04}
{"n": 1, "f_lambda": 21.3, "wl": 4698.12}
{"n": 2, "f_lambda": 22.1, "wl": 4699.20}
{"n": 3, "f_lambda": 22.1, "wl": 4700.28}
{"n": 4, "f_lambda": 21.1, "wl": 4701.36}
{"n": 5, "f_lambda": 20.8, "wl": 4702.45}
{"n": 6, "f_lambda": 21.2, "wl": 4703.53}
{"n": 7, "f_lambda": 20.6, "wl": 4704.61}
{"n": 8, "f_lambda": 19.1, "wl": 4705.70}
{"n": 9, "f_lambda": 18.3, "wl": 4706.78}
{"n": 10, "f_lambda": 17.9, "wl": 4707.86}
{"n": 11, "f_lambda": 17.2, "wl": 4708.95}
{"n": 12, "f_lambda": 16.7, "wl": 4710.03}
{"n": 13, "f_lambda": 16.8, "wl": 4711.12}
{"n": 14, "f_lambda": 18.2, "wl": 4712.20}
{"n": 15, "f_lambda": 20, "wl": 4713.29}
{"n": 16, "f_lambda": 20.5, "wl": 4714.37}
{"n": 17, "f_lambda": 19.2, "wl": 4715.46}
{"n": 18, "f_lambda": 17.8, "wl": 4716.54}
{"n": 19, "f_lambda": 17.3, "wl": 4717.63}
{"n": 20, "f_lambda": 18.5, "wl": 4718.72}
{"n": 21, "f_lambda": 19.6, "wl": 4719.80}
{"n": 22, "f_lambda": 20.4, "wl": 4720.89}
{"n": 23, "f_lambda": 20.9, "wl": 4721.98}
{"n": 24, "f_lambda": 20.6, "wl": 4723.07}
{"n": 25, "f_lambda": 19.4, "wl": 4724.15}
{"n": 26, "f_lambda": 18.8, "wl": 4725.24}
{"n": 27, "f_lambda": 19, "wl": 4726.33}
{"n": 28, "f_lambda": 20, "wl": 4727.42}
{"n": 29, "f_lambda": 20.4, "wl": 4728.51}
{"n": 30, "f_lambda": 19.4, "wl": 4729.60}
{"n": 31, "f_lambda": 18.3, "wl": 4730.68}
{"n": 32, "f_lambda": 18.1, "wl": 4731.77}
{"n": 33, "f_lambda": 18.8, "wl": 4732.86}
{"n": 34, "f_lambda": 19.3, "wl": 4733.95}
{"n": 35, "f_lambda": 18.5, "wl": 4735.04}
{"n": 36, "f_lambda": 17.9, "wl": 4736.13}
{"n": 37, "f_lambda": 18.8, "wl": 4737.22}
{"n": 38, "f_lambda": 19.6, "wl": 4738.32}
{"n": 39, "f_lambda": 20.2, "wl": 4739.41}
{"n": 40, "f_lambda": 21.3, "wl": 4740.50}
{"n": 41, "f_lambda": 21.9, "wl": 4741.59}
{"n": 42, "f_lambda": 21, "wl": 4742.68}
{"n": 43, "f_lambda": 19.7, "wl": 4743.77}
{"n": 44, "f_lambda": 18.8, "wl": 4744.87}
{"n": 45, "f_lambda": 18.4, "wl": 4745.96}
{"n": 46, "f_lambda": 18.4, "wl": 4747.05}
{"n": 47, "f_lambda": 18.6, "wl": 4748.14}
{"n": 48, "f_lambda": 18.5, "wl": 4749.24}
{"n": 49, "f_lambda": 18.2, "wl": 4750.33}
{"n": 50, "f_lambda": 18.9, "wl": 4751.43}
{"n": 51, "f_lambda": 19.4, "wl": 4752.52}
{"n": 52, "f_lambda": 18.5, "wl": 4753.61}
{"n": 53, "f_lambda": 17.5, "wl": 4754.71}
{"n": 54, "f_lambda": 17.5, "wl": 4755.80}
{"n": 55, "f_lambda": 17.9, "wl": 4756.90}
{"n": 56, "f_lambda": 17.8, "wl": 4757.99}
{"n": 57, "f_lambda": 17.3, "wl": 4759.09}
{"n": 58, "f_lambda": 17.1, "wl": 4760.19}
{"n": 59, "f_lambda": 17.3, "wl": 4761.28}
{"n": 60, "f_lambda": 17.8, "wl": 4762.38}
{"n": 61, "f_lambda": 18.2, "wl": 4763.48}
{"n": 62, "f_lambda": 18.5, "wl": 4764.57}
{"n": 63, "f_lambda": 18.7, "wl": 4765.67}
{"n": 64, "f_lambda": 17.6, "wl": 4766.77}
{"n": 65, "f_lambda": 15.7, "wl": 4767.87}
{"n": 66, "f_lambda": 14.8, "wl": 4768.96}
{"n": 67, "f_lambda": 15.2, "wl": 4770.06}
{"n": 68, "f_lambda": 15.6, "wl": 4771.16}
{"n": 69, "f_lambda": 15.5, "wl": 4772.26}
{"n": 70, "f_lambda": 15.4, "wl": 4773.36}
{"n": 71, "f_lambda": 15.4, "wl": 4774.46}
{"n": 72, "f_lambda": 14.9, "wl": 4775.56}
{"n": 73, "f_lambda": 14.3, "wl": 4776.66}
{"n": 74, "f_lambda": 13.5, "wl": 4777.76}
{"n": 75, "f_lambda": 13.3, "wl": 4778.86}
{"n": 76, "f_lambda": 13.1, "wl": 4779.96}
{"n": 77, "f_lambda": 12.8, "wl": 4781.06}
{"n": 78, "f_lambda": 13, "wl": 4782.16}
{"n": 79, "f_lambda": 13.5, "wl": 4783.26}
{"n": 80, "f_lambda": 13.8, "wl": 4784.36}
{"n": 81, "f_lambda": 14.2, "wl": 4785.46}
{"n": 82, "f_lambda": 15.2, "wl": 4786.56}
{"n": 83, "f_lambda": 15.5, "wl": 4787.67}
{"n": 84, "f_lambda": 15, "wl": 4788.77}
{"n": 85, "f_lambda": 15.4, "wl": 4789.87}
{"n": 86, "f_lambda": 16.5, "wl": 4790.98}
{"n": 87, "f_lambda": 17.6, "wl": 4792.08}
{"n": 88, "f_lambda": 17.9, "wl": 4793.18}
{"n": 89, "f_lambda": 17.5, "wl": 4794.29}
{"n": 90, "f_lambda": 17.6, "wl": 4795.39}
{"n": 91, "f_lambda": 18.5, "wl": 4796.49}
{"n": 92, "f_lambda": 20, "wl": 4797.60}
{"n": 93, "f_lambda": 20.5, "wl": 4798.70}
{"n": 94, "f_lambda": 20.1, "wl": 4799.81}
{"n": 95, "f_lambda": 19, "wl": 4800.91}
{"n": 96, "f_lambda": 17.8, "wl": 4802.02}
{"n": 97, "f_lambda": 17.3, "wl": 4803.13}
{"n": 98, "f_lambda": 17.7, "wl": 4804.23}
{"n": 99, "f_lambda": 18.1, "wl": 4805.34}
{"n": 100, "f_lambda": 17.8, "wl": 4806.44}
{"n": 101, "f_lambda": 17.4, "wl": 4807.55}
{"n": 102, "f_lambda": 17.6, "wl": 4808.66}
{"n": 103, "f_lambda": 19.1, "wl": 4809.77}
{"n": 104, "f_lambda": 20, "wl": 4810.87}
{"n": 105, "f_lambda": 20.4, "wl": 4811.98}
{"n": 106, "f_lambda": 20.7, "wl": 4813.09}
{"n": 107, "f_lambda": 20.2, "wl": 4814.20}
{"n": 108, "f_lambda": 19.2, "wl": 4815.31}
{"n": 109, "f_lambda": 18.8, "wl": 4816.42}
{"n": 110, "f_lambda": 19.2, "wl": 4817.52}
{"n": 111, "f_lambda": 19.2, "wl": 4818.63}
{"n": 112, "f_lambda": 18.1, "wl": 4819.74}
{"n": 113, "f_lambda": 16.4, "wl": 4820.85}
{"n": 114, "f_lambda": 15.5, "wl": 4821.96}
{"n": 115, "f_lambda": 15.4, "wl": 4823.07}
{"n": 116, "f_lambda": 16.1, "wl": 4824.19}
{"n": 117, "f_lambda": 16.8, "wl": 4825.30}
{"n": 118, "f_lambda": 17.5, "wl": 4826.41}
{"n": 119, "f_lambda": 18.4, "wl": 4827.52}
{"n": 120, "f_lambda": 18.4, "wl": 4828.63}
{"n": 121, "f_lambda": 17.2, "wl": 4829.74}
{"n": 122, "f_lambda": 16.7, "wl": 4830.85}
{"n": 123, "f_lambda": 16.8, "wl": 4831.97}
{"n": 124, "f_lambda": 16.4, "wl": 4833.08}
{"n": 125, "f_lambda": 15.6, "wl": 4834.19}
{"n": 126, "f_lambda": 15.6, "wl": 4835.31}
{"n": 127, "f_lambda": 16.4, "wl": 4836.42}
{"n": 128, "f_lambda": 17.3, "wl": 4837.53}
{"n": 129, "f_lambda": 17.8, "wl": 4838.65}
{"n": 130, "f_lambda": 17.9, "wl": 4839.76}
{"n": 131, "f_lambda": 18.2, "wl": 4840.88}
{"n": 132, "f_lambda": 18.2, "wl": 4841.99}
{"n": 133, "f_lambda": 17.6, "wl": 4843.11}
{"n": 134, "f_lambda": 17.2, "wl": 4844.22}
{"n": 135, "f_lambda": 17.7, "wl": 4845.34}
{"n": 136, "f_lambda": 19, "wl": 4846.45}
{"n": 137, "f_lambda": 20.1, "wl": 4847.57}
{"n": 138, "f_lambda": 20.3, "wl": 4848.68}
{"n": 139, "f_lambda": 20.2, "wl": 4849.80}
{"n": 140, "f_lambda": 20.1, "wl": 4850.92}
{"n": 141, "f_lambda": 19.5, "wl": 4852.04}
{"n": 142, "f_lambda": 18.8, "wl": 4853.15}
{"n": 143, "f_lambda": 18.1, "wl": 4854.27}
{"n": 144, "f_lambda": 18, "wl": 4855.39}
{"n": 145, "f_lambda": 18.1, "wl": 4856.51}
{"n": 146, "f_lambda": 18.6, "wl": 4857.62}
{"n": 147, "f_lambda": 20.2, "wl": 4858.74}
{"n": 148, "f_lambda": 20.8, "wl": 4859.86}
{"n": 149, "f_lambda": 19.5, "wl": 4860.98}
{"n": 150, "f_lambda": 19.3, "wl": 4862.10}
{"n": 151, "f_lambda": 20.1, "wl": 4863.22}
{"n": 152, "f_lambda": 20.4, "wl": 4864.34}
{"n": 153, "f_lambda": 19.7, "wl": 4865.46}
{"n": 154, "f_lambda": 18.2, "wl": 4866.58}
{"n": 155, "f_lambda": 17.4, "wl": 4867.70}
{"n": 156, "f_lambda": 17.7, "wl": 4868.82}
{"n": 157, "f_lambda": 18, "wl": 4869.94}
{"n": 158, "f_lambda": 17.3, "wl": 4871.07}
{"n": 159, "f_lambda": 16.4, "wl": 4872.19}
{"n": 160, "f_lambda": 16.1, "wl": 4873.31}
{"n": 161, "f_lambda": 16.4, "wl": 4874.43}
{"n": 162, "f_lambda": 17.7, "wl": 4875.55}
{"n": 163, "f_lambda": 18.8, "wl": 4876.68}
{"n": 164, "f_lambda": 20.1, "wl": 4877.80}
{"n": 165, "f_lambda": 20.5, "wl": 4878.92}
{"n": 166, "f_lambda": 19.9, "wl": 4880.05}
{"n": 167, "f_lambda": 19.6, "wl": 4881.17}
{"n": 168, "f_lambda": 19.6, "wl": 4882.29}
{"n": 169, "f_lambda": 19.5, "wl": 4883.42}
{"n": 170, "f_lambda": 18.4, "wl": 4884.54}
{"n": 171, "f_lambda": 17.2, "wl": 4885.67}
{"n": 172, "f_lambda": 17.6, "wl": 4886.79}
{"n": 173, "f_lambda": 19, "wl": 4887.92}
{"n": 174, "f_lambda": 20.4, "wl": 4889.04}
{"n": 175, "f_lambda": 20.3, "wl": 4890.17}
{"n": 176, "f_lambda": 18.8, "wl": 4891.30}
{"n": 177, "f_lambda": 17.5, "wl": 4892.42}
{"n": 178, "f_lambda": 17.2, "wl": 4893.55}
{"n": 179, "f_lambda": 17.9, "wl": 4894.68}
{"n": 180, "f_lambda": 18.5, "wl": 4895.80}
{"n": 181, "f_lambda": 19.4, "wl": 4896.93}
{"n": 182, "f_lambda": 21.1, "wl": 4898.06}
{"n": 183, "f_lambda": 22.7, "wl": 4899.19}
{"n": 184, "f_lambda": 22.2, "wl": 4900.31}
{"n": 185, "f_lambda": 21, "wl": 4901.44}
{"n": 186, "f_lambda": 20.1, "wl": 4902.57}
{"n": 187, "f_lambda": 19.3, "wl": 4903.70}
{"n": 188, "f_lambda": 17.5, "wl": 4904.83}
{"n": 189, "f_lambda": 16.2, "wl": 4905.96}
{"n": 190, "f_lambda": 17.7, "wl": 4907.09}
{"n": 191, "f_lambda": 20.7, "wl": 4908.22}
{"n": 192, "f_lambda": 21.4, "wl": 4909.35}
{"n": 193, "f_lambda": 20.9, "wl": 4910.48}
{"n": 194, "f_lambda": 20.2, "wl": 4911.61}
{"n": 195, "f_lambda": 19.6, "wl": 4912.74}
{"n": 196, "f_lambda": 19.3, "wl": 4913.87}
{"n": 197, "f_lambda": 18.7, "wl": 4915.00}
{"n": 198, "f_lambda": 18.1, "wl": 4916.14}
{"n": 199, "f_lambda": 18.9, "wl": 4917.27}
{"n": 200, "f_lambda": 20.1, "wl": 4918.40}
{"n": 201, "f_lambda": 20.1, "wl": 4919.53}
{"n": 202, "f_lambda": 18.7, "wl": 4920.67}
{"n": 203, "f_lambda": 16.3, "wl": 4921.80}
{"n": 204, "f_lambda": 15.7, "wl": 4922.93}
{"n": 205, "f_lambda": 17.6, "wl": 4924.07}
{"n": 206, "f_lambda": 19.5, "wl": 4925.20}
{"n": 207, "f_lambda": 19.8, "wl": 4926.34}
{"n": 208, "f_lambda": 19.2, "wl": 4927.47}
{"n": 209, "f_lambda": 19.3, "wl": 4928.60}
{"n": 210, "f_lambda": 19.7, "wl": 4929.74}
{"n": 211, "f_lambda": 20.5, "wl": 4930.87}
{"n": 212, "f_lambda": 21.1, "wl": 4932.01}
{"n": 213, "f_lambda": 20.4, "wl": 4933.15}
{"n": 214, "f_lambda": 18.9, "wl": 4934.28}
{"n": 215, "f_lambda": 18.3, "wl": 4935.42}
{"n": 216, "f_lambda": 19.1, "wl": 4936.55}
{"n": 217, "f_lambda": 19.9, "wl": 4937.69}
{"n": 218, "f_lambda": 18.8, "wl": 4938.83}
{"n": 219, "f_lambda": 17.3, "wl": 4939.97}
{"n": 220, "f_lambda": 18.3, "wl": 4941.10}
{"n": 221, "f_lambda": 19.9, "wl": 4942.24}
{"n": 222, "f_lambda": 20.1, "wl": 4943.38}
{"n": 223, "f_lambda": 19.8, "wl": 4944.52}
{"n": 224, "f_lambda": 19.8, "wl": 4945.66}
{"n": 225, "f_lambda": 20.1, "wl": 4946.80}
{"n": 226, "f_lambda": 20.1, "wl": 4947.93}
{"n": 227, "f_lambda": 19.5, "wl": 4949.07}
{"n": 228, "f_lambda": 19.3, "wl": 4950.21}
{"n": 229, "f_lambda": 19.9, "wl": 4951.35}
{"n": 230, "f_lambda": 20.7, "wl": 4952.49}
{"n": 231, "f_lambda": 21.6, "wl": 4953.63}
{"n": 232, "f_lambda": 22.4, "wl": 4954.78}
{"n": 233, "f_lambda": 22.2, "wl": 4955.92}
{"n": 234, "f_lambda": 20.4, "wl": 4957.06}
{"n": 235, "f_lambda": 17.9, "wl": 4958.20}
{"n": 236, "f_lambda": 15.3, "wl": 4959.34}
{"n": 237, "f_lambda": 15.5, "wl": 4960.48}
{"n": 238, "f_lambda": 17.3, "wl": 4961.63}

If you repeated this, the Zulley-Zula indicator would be 1.7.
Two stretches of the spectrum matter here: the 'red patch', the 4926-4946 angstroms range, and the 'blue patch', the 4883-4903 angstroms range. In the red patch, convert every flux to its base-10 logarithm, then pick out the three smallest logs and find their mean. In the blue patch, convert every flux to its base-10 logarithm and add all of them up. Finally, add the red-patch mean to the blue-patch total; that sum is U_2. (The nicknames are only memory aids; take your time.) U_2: 24.4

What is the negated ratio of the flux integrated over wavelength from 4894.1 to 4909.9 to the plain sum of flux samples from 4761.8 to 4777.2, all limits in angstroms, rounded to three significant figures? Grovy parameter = -1.37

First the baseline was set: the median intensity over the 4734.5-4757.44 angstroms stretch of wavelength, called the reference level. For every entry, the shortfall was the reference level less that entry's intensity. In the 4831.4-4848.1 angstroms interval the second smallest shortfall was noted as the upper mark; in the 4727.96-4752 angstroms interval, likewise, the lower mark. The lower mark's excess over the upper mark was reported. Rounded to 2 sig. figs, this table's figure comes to -2.3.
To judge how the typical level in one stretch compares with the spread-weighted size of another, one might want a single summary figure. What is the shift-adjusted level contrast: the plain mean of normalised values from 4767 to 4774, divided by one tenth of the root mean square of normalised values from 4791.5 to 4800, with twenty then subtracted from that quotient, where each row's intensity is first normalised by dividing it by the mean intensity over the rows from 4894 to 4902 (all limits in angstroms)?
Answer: -11.8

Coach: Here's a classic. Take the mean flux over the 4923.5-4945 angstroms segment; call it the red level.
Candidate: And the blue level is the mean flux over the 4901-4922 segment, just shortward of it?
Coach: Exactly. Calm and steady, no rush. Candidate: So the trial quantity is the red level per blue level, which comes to 1.01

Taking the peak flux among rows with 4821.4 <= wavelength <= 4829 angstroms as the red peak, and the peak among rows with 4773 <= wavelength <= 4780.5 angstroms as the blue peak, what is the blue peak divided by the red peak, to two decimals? 0.84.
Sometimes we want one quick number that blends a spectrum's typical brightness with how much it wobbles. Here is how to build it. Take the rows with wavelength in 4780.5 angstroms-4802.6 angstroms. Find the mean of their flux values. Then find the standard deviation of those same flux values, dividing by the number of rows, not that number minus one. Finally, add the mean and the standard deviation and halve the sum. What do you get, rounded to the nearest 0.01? 9.47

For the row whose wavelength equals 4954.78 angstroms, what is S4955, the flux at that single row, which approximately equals 22.4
